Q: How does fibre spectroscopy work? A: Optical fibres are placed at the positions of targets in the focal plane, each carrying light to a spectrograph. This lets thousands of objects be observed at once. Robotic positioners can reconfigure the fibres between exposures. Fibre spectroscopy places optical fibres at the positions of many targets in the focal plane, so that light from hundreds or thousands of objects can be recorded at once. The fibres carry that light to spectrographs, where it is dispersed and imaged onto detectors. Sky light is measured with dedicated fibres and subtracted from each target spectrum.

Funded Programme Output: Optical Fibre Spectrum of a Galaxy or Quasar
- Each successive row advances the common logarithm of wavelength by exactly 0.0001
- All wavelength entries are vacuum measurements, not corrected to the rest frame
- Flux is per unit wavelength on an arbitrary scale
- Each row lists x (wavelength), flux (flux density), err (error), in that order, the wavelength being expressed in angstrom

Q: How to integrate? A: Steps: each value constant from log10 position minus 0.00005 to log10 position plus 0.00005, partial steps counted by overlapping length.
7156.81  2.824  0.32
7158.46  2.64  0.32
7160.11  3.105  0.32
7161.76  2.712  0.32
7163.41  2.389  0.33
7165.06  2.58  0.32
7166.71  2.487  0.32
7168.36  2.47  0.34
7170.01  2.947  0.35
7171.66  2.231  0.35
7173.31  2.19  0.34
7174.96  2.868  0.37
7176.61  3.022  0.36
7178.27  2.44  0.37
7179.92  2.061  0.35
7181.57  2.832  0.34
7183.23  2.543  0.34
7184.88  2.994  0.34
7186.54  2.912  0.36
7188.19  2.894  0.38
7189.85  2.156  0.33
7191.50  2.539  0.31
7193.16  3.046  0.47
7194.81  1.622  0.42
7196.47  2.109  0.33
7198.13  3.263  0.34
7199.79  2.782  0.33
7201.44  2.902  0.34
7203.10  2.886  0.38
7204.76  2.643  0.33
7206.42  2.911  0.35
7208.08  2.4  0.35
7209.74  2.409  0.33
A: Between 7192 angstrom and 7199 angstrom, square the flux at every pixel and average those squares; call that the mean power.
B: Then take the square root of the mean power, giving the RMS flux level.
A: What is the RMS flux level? 2.60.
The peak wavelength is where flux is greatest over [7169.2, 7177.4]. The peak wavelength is 7176.61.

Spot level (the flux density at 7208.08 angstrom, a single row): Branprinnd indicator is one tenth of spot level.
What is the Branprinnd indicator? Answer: 0.240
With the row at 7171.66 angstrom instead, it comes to 0.223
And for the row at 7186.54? 0.291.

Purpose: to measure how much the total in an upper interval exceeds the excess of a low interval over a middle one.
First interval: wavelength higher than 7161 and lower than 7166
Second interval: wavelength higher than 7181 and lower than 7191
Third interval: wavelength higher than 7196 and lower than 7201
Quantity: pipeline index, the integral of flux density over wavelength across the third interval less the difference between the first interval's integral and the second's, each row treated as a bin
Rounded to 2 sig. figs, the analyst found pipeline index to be 28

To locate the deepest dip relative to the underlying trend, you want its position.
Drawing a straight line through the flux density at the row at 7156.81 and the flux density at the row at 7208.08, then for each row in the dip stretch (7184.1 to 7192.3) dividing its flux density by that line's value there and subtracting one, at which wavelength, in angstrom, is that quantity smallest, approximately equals 7189.85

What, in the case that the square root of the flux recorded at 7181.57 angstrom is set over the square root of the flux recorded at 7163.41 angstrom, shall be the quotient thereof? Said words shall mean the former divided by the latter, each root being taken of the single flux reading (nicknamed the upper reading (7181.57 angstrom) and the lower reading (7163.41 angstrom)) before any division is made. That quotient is 1.09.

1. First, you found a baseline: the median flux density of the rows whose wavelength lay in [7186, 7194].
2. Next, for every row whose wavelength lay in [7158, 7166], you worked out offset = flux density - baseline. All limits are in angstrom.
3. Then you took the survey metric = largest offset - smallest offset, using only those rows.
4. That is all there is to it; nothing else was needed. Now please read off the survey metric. 0.72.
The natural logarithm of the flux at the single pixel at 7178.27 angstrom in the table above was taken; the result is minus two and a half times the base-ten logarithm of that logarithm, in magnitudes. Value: 0.12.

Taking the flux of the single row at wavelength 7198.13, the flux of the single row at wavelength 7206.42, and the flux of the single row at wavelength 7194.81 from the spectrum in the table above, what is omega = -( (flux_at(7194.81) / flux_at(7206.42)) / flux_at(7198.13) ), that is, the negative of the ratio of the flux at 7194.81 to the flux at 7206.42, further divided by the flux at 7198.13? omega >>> -0.171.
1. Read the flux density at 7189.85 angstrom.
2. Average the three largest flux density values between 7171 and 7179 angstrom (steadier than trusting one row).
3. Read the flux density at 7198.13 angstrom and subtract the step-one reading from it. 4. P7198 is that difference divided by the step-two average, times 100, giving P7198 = 40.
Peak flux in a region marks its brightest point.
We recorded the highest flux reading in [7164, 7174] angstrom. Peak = 2.947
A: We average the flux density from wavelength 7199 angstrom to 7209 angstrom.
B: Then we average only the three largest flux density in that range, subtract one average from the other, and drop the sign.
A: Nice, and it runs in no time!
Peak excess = 0.15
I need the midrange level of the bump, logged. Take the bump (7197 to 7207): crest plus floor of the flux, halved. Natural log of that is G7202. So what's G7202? 1.08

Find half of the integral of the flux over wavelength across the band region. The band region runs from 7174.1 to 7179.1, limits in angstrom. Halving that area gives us 6.9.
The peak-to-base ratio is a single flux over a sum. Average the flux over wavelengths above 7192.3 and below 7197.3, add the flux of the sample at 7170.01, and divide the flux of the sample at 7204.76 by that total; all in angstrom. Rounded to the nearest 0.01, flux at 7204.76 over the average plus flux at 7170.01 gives 0.51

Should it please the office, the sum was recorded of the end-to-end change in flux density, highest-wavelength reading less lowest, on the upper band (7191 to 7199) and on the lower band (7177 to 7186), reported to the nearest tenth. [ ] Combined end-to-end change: 1.3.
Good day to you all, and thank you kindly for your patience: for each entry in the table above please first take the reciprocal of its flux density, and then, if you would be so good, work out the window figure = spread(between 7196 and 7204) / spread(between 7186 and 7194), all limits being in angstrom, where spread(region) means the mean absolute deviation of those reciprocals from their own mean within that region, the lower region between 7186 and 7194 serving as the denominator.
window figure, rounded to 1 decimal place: 1.0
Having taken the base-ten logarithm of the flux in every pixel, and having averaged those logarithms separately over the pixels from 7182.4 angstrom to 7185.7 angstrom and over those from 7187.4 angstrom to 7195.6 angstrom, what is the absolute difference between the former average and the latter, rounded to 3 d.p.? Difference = 0.062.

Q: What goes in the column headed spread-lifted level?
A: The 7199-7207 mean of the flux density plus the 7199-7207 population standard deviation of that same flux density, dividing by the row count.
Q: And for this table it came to 2.93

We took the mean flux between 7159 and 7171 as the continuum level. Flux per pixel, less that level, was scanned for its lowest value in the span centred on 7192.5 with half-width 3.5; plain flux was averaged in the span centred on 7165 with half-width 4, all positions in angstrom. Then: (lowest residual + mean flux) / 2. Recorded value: 0.74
